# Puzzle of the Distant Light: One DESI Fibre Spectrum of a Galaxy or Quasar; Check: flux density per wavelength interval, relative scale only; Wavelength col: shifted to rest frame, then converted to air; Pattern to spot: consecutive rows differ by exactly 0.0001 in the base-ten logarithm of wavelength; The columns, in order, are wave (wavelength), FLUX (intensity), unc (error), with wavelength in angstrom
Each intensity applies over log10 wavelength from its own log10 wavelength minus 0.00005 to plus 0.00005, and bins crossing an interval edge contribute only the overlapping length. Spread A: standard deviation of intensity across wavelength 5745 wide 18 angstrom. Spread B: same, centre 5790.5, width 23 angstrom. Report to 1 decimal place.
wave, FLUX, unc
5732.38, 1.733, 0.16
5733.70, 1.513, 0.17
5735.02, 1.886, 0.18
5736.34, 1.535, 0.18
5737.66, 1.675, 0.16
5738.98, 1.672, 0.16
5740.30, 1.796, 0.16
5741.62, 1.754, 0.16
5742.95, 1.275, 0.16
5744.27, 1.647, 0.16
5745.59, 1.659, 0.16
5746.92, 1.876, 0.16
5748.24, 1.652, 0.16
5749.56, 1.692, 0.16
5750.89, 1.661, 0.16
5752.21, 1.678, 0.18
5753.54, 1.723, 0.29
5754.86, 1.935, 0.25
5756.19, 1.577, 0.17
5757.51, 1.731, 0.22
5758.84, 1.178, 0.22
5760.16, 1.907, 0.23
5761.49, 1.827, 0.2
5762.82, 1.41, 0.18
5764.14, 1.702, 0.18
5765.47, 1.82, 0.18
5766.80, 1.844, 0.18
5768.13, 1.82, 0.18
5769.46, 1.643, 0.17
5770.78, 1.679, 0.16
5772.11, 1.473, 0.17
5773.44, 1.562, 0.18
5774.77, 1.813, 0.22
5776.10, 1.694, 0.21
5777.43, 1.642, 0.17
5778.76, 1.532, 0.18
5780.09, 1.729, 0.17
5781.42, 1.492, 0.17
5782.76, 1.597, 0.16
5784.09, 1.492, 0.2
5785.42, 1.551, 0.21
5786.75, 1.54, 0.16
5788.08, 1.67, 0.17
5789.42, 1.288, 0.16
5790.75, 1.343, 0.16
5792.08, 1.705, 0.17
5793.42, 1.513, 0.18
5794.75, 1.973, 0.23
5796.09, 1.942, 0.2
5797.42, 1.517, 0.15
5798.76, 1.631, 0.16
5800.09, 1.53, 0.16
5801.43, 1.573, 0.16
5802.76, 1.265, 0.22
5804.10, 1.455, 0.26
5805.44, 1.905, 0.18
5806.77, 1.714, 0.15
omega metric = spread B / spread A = 1.3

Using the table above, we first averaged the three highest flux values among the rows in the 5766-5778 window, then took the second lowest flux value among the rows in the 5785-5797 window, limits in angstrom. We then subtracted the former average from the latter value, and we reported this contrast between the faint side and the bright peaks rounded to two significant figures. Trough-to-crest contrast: -0.48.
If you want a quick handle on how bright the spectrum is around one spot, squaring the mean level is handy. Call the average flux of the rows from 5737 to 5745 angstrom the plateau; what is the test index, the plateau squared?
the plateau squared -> 2.68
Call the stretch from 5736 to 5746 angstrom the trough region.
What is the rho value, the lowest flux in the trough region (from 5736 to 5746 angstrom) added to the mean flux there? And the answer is 2.90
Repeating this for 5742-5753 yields 2.92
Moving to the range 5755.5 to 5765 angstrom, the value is 2.80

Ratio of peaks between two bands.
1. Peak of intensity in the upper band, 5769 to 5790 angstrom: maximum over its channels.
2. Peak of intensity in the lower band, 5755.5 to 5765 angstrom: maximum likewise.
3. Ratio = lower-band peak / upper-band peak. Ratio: 1.05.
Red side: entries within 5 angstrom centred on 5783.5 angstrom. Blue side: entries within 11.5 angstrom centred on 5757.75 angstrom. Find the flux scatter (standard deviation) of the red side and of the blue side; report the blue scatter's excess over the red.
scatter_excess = 0.19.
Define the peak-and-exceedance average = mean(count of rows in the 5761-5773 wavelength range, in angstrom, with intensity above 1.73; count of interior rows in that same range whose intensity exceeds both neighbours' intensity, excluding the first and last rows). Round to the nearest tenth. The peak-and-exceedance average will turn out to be 3.0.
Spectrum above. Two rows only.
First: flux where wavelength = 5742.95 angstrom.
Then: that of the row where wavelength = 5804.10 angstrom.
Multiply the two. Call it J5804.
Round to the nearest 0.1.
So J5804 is 1.9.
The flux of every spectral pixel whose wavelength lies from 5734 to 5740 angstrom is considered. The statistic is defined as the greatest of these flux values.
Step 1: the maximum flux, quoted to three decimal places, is 1.886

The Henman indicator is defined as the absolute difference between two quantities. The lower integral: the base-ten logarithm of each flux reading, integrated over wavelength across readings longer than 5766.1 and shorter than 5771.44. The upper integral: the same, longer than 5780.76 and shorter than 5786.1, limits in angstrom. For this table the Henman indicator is 0.30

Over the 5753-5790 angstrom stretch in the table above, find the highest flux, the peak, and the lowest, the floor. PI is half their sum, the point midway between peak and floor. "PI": 1.56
